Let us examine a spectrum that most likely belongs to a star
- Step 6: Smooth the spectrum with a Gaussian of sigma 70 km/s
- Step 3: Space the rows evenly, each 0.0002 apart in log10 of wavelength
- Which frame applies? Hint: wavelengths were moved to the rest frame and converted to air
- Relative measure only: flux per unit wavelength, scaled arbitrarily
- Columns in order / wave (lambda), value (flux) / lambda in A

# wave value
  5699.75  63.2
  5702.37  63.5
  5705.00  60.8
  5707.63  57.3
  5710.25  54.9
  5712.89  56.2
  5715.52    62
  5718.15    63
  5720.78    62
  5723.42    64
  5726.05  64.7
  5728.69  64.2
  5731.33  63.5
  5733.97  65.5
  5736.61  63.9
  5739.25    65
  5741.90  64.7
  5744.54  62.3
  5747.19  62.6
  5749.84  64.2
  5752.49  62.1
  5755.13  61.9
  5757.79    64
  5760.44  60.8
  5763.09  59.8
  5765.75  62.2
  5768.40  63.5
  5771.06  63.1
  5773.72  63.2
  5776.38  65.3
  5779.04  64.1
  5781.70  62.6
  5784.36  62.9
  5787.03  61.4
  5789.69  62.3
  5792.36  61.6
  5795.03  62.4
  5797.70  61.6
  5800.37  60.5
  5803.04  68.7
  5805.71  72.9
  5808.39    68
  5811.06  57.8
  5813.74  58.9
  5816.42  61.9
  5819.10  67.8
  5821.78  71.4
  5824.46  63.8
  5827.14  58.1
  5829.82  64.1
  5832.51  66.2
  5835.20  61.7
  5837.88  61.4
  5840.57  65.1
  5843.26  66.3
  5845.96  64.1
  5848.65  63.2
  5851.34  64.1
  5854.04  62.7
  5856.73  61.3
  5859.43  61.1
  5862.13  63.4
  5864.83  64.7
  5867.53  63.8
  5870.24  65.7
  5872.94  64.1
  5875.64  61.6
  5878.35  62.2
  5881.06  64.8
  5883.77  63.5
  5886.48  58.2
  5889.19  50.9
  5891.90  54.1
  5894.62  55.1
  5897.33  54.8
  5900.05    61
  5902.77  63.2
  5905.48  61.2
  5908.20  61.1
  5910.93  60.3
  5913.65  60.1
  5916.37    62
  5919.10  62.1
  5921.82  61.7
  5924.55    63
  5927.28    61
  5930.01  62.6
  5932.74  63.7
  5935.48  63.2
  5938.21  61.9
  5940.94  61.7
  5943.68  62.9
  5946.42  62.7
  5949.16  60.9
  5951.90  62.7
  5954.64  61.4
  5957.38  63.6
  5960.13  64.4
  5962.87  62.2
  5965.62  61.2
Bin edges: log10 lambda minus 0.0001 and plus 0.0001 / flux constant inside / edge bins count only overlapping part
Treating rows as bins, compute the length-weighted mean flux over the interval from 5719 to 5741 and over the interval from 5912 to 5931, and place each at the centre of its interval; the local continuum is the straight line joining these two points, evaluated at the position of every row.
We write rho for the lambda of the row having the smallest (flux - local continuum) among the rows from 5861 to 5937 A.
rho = 5889.19 A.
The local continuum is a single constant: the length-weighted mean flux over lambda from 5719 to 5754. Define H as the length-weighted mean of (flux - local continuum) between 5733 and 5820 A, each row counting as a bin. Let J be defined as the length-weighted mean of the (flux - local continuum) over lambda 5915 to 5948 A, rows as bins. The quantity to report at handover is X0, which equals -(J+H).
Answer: 1.8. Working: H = -0.4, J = -1.37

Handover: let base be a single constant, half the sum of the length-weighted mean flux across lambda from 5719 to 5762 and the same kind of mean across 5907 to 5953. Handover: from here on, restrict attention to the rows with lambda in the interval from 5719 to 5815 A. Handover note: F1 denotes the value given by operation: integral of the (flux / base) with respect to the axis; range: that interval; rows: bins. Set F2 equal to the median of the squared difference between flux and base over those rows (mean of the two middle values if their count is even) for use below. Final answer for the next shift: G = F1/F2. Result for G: 58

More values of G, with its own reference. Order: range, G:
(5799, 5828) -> 1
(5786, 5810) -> 14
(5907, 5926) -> 18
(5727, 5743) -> 5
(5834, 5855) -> 12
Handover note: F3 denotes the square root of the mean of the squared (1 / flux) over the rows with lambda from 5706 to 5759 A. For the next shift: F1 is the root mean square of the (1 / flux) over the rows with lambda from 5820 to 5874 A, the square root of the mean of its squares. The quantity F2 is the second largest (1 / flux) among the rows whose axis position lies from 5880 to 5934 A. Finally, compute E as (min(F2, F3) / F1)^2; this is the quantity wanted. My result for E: 1.05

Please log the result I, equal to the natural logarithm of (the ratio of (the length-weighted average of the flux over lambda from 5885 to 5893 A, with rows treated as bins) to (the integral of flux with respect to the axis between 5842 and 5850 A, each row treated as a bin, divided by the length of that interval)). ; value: -0.167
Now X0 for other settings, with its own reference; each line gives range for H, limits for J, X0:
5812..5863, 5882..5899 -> 7.6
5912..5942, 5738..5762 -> 2.4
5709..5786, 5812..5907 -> 2.6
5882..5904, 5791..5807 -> 5.2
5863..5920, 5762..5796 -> 4.1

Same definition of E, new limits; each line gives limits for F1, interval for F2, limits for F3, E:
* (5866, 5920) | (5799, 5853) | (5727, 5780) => 0.90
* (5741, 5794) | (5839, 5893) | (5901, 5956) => 1.02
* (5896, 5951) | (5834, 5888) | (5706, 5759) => 0.98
